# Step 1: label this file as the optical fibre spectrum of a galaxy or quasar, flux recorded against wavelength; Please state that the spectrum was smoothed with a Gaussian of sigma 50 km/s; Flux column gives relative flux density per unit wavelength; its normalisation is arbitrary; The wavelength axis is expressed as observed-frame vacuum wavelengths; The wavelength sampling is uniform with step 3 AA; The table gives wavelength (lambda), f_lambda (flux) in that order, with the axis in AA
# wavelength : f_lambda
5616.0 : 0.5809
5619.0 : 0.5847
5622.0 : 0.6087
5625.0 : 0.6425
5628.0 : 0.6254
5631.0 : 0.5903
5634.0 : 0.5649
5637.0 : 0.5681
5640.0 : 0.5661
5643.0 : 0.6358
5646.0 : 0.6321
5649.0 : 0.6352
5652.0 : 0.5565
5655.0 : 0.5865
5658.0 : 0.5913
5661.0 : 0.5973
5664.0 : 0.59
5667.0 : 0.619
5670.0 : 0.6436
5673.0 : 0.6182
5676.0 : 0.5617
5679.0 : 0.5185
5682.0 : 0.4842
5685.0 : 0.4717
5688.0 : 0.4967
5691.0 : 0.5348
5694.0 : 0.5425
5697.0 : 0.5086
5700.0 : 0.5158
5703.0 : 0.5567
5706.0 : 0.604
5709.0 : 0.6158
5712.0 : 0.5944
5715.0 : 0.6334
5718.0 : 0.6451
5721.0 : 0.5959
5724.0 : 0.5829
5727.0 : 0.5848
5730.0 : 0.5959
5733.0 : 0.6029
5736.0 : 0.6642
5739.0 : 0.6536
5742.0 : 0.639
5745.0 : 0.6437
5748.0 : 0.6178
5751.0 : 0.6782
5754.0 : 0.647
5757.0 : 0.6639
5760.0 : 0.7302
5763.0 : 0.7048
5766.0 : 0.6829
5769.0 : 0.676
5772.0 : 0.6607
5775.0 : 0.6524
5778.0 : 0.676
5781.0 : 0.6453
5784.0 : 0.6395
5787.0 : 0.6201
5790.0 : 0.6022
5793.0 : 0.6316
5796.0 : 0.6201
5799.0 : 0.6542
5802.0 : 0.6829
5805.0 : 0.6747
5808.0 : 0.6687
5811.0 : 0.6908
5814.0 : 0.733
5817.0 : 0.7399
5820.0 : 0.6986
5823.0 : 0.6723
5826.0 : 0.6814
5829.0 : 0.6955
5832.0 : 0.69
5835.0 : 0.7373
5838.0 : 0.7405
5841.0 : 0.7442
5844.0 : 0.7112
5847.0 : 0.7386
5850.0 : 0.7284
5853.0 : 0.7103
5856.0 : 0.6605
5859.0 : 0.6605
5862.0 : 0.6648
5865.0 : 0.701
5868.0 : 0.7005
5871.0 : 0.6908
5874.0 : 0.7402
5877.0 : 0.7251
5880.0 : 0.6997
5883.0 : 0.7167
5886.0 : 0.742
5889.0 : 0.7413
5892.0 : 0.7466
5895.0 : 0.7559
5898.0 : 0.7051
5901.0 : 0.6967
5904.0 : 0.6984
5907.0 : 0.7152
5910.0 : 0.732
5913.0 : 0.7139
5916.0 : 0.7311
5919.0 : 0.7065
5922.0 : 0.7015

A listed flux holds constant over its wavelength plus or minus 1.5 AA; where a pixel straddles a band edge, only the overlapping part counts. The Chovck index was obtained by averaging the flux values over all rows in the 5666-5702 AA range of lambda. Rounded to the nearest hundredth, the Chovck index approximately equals 0.54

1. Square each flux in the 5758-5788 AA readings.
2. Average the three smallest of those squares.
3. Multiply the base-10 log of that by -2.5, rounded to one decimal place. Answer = 1.0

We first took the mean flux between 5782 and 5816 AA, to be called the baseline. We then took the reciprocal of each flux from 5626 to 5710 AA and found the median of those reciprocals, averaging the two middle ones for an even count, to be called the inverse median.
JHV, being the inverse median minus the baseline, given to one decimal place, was 1.1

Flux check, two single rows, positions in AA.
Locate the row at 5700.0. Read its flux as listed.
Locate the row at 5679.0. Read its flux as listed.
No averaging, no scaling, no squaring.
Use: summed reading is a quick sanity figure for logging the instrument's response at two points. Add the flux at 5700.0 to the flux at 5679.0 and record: 1.03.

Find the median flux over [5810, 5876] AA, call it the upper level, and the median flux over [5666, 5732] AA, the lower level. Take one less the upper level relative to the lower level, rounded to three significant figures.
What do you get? -0.200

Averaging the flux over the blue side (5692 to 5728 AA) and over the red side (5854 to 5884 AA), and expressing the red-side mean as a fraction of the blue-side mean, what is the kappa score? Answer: 1.20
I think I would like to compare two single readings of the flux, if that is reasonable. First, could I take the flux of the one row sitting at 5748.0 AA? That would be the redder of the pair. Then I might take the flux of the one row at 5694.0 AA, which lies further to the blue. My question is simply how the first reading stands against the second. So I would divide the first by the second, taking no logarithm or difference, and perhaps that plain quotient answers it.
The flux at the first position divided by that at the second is 1.14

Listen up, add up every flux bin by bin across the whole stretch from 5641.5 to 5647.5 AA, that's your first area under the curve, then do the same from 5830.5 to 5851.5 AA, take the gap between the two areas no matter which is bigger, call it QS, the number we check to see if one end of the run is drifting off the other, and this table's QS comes 11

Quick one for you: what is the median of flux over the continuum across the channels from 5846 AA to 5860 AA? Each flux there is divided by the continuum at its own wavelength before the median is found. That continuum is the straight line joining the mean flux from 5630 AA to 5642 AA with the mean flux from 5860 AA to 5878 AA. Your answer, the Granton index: 1.02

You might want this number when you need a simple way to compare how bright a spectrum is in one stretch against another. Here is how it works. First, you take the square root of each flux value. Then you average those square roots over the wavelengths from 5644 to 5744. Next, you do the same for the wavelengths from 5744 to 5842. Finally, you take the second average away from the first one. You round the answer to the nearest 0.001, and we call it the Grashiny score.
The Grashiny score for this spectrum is -0.058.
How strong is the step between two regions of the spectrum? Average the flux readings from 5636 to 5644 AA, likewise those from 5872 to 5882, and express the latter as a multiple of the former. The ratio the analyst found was 1.22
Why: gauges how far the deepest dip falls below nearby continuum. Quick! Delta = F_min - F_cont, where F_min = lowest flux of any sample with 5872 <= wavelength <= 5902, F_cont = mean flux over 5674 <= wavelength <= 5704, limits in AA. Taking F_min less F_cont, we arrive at 0.18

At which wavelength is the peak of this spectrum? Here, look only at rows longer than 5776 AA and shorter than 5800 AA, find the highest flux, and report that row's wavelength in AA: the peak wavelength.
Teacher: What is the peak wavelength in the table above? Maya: 5778.0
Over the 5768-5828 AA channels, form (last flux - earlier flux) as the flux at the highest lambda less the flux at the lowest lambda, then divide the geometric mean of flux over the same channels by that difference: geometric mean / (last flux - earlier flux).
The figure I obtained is 123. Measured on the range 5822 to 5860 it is -60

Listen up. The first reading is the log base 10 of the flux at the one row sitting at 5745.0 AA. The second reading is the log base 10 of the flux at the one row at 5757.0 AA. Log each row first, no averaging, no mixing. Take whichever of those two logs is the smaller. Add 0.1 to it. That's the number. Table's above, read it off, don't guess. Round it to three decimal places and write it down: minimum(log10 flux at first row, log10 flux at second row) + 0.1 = -0.091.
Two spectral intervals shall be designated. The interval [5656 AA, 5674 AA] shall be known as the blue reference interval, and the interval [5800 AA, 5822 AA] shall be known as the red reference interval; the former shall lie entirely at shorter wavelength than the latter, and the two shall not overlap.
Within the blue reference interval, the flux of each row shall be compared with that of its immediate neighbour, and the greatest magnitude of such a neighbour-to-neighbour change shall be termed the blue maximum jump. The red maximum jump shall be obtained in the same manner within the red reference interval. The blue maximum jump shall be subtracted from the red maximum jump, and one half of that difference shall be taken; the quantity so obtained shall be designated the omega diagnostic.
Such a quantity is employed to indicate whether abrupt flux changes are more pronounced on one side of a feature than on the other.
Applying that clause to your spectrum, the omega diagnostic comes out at 0.0066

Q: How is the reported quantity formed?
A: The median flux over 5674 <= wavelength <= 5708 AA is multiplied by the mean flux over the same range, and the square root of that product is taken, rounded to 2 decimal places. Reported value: 0.52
